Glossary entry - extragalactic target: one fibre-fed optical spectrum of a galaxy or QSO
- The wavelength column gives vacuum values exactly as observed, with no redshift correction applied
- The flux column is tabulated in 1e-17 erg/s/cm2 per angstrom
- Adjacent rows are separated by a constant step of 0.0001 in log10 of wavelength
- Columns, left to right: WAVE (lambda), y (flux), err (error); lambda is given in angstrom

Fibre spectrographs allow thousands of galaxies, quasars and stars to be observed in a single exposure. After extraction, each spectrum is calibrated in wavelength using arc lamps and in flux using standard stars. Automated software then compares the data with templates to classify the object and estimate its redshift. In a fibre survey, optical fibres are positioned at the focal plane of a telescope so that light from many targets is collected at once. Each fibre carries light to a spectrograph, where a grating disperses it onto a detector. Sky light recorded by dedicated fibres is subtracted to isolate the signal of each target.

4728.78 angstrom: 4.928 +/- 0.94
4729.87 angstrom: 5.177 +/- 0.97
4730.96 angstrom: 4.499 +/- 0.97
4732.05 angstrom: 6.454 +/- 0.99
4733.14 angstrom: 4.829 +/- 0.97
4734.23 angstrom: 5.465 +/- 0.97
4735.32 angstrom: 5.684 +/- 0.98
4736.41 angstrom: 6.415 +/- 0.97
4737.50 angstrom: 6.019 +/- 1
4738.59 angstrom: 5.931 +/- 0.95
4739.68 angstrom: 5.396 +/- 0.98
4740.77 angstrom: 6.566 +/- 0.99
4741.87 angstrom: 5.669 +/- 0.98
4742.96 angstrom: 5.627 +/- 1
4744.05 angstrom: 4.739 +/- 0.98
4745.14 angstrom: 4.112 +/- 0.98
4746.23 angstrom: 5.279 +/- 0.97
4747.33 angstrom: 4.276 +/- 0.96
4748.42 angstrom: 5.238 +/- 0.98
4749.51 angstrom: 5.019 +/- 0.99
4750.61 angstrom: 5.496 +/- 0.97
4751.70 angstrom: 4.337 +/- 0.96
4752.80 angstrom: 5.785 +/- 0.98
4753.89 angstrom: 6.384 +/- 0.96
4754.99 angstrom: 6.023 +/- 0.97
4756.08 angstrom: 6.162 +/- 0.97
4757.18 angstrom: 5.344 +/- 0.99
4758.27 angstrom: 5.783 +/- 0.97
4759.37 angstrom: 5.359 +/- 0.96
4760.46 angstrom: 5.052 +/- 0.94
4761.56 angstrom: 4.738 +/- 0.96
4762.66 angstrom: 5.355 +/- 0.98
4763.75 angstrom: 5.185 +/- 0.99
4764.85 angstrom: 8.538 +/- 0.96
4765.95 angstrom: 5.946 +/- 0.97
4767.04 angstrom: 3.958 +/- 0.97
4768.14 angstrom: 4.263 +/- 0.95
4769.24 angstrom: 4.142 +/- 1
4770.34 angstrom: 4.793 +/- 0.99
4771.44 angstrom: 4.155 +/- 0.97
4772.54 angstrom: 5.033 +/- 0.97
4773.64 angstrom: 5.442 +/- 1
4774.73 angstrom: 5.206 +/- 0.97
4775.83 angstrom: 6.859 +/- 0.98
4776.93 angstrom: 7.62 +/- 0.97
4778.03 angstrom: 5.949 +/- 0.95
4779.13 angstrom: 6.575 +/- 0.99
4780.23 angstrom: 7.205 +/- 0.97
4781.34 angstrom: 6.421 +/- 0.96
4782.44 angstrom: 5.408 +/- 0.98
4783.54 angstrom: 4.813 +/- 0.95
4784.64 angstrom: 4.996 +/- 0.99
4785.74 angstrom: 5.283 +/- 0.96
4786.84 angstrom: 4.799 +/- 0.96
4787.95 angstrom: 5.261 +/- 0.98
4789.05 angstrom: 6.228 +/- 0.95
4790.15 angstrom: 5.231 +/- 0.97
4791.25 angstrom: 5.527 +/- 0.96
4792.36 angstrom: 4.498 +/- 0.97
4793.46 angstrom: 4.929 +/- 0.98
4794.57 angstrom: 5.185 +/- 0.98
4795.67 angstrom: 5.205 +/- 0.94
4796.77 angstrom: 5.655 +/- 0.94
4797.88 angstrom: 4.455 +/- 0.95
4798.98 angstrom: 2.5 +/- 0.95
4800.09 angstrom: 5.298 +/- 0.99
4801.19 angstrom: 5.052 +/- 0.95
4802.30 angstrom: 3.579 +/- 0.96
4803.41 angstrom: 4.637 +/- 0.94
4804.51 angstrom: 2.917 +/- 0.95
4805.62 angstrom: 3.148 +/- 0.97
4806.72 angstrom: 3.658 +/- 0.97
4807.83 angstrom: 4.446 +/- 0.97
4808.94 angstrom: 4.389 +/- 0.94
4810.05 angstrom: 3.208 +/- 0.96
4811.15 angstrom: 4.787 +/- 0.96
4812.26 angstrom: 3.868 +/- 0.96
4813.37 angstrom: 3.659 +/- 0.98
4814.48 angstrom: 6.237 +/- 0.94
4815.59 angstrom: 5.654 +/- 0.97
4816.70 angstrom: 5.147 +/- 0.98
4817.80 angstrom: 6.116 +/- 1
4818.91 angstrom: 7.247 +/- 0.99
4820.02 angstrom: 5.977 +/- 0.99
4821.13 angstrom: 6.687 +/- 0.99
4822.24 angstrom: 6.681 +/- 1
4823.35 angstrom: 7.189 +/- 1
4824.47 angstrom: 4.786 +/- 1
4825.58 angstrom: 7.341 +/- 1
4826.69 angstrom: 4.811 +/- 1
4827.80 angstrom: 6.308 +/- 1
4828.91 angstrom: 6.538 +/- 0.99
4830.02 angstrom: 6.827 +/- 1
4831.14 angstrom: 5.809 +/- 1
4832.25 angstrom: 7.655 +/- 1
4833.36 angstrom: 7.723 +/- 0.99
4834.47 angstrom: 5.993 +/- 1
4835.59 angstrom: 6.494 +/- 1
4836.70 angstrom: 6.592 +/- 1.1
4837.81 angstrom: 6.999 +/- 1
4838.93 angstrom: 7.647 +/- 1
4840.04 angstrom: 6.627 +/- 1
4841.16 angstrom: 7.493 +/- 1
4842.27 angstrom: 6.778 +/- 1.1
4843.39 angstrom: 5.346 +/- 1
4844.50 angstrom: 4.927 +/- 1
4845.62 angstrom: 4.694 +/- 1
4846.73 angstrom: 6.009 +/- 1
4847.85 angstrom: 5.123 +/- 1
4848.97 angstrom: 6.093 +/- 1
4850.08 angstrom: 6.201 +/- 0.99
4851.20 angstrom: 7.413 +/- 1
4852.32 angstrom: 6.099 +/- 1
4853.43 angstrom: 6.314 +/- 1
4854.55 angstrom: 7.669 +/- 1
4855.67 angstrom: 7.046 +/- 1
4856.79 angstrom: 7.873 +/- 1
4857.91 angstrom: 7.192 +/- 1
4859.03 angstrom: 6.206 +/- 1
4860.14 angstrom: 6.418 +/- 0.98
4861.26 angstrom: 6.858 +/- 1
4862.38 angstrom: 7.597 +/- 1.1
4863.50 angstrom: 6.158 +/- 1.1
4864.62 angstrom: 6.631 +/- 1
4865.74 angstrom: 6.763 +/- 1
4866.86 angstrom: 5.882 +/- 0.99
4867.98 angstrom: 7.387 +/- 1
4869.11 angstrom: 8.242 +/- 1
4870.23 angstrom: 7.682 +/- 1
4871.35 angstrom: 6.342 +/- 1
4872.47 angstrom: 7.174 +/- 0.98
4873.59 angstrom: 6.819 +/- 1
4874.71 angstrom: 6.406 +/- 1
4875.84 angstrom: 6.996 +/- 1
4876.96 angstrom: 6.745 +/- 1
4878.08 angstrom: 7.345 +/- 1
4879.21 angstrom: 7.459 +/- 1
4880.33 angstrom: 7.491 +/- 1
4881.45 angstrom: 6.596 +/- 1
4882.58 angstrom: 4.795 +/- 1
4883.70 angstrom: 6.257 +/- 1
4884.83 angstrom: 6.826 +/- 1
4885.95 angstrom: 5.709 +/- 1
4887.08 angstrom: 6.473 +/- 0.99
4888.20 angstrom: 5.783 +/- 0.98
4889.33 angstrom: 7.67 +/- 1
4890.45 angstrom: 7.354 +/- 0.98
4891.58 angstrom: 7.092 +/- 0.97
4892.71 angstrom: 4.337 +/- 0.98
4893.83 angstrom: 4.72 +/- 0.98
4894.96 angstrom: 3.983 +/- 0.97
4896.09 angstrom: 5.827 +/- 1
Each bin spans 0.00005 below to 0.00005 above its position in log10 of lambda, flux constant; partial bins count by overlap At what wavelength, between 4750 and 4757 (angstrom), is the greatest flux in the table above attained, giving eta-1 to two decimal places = 4753.89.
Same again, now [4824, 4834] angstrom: 4833.36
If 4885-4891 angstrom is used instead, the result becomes 4889.33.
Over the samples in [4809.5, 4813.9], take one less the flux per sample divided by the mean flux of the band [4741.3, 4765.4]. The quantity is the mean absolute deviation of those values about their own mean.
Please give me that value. 0.083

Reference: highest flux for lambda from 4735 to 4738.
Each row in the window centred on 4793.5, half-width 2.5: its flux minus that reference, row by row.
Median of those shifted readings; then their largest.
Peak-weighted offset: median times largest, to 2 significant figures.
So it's 1.1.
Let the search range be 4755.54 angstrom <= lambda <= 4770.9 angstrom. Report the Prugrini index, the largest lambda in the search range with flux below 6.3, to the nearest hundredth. 4770.34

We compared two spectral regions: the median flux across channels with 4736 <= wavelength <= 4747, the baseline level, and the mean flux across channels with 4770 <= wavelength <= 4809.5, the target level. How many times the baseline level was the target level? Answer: 0.90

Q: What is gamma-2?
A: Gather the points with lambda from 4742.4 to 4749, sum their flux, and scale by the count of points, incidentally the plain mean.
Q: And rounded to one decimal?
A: 4.9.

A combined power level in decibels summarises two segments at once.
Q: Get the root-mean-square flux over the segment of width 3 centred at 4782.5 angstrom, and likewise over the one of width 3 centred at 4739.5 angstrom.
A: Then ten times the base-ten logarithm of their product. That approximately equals 15.2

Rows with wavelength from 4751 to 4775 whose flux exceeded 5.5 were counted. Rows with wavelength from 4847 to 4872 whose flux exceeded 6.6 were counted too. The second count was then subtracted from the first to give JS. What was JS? -5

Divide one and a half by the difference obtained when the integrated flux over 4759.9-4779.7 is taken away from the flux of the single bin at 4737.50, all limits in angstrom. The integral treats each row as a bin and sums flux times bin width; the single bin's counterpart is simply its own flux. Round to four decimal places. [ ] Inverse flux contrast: -0.0146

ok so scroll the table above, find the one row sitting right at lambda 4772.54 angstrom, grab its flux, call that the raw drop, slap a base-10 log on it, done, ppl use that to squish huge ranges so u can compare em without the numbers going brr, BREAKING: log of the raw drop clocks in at 0.70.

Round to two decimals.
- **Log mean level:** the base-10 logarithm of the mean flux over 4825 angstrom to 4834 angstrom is 0.82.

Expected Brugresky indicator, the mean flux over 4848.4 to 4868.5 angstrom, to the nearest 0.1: 6.8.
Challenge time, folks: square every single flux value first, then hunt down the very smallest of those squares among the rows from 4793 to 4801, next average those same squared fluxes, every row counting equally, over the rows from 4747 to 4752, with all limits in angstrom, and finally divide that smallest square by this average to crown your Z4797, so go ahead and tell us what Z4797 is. 0.3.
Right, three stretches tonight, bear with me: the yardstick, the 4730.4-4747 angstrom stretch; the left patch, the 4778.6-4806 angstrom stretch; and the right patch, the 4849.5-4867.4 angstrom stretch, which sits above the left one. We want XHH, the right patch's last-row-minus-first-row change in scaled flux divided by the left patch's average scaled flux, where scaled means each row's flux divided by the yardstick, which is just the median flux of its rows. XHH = -0.1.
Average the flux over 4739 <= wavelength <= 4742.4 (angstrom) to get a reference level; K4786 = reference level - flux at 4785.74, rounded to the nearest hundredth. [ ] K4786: 0.59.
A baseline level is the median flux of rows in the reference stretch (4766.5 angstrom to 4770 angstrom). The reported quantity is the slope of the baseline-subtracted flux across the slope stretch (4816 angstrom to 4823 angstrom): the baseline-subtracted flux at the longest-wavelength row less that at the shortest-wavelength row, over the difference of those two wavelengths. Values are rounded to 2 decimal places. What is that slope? 0.28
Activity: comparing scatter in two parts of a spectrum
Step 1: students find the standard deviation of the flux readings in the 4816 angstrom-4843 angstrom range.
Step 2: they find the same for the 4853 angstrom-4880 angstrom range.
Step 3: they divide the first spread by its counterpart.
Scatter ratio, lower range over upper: 1.37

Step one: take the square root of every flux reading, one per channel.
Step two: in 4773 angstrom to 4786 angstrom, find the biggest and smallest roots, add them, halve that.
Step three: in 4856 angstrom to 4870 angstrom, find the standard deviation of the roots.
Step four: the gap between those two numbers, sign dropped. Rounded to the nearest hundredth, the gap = 2.34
